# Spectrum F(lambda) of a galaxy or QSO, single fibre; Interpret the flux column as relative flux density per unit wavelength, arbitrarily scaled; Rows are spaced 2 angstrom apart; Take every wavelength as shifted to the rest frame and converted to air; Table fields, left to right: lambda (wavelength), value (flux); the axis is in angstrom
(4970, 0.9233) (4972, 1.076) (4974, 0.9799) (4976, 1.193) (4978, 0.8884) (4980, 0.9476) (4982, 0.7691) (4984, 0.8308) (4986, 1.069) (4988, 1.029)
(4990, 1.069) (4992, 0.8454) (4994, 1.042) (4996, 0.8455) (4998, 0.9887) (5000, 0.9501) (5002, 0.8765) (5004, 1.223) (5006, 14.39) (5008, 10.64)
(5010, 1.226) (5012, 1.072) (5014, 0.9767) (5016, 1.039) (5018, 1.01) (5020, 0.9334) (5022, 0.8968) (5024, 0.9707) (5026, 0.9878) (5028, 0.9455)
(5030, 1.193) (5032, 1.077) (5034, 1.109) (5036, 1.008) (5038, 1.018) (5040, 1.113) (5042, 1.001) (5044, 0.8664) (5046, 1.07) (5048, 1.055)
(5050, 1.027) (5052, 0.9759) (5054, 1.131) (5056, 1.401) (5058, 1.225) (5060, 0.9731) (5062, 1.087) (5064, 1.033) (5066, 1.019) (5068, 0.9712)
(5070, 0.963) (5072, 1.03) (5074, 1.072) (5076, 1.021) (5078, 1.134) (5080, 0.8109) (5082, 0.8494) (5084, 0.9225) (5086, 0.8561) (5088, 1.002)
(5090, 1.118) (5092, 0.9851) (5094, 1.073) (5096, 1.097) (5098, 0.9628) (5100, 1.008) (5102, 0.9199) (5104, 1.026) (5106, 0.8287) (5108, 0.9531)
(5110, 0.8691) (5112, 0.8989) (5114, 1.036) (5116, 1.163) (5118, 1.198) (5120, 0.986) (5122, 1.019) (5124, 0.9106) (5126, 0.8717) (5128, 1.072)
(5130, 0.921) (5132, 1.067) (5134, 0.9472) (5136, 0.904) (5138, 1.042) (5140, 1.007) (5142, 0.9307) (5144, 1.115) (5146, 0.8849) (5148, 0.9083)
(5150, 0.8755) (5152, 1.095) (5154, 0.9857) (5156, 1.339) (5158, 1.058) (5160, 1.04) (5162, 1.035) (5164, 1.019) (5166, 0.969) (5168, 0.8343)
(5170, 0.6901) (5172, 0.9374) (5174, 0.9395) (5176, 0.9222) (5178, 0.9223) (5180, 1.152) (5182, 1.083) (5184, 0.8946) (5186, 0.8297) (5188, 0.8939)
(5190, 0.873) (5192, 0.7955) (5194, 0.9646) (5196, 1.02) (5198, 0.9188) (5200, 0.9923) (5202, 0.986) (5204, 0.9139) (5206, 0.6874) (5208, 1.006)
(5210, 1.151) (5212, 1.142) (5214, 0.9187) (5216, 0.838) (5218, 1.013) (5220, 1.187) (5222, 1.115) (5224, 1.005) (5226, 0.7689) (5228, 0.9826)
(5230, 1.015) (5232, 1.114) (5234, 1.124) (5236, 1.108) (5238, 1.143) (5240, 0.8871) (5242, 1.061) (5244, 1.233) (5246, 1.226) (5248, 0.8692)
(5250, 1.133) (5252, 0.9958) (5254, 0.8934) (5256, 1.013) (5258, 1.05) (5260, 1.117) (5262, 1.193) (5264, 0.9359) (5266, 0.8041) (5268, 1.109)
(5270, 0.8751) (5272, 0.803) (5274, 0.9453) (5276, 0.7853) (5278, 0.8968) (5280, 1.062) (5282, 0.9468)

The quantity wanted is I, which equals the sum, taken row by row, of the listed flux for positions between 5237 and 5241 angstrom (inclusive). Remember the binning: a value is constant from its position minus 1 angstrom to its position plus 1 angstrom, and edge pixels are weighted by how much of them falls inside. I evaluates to 2.0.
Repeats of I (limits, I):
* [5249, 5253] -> 2.1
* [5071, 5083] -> 5.9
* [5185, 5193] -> 3.4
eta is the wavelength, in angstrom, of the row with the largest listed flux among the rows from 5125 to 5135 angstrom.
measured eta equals 5128 angstrom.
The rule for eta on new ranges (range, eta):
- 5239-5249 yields 5244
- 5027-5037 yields 5030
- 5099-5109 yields 5104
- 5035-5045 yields 5040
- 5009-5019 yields 5010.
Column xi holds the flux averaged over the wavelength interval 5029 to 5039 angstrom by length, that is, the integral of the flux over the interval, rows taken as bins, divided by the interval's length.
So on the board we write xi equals 1.08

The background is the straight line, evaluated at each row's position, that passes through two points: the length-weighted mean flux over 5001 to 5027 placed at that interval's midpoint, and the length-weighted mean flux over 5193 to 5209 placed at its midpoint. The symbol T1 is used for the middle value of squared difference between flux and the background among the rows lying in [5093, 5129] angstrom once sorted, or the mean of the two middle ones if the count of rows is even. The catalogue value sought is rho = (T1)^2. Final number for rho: 0.6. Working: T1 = 0.8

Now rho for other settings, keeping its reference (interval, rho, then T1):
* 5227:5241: 0.1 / 0.2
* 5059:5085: 2.5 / 1.6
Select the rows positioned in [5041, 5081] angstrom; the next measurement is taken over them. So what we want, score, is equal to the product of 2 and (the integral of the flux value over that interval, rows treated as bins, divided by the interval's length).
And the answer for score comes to 2.09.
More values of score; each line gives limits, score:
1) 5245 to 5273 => 2.00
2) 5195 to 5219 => 1.93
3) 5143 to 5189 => 1.95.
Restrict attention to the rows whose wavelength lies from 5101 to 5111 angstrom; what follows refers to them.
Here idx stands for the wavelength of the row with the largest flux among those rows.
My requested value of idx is 5104 angstrom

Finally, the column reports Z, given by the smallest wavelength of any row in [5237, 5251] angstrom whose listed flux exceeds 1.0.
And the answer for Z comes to 5238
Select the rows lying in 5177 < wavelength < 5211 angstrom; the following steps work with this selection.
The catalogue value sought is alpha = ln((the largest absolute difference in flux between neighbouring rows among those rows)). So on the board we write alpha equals -1.14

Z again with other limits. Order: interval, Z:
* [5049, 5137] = 5050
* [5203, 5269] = 5208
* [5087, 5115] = 5088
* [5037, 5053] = 5038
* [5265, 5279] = 5268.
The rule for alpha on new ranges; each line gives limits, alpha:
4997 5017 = 2.58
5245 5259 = -1.03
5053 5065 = -1.31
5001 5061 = 2.58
